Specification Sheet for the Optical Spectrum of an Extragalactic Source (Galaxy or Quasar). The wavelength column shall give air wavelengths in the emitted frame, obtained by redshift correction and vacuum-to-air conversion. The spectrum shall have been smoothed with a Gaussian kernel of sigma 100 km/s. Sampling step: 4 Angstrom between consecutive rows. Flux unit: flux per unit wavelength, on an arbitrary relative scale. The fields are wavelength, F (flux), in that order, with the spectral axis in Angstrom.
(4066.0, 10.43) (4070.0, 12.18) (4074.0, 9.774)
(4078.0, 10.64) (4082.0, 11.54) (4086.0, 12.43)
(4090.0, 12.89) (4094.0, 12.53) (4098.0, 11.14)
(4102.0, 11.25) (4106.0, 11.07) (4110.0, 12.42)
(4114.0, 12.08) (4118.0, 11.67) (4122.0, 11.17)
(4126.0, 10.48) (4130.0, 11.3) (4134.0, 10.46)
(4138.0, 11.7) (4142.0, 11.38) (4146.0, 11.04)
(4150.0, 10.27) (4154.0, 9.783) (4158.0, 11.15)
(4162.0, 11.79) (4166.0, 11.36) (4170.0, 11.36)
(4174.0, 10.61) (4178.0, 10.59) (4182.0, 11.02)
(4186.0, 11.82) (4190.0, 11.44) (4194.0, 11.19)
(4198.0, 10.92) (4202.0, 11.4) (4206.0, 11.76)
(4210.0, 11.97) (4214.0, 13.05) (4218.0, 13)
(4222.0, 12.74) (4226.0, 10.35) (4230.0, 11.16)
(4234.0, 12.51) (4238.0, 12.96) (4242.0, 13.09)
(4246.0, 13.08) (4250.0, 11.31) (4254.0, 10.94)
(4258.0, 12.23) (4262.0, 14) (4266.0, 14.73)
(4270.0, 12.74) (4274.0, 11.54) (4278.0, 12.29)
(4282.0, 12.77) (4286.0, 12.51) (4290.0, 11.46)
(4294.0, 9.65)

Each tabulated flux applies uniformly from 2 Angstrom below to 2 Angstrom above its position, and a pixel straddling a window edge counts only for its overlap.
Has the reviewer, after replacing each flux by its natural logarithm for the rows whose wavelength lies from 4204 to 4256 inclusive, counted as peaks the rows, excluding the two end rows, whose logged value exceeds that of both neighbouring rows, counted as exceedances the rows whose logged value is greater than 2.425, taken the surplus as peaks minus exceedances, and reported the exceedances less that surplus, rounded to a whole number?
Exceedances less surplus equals 18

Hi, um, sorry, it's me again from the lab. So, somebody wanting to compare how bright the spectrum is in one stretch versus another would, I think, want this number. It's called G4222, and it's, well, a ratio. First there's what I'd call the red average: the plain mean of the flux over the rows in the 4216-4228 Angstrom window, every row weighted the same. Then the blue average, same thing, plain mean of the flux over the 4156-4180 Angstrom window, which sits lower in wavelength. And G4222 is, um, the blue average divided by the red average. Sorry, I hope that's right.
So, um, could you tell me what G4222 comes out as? 0.926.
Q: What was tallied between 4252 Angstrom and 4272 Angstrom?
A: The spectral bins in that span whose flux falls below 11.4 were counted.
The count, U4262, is 1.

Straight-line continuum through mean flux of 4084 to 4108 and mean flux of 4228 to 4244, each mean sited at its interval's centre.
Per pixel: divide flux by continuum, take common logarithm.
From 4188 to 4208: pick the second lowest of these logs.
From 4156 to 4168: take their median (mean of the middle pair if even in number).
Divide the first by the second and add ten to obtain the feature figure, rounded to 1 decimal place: 11.4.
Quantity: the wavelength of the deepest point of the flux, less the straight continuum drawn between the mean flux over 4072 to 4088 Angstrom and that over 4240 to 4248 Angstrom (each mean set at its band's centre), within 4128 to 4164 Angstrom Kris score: 4154.0 Angstrom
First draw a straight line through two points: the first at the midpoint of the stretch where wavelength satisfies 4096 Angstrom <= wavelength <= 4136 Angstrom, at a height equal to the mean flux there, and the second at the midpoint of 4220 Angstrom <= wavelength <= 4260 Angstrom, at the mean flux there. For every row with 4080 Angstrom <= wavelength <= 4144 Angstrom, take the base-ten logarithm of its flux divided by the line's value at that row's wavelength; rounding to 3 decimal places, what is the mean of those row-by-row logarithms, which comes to 0.011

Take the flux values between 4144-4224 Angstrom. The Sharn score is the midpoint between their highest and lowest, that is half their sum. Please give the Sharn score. 11.4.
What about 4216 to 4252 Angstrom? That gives 11.7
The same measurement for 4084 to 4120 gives 12.0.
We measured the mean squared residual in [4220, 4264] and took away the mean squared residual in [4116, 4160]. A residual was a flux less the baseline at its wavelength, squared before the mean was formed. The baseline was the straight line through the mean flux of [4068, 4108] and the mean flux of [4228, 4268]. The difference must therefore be -0.03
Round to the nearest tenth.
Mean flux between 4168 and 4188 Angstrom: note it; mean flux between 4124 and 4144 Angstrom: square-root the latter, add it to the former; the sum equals 14.4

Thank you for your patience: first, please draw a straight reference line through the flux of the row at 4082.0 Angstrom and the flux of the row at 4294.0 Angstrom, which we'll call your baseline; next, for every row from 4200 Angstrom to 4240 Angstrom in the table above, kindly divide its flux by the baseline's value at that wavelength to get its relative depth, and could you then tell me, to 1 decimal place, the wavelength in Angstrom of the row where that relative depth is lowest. 4226.0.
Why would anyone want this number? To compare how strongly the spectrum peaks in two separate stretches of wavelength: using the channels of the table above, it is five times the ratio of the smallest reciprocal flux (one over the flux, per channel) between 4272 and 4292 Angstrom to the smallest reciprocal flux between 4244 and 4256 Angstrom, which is 5.1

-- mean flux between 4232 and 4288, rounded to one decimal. 12.6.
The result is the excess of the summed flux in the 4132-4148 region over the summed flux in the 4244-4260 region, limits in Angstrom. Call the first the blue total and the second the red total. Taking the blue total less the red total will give -3.0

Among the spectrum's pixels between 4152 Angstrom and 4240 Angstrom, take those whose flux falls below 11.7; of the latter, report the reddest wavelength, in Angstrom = 4230.0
